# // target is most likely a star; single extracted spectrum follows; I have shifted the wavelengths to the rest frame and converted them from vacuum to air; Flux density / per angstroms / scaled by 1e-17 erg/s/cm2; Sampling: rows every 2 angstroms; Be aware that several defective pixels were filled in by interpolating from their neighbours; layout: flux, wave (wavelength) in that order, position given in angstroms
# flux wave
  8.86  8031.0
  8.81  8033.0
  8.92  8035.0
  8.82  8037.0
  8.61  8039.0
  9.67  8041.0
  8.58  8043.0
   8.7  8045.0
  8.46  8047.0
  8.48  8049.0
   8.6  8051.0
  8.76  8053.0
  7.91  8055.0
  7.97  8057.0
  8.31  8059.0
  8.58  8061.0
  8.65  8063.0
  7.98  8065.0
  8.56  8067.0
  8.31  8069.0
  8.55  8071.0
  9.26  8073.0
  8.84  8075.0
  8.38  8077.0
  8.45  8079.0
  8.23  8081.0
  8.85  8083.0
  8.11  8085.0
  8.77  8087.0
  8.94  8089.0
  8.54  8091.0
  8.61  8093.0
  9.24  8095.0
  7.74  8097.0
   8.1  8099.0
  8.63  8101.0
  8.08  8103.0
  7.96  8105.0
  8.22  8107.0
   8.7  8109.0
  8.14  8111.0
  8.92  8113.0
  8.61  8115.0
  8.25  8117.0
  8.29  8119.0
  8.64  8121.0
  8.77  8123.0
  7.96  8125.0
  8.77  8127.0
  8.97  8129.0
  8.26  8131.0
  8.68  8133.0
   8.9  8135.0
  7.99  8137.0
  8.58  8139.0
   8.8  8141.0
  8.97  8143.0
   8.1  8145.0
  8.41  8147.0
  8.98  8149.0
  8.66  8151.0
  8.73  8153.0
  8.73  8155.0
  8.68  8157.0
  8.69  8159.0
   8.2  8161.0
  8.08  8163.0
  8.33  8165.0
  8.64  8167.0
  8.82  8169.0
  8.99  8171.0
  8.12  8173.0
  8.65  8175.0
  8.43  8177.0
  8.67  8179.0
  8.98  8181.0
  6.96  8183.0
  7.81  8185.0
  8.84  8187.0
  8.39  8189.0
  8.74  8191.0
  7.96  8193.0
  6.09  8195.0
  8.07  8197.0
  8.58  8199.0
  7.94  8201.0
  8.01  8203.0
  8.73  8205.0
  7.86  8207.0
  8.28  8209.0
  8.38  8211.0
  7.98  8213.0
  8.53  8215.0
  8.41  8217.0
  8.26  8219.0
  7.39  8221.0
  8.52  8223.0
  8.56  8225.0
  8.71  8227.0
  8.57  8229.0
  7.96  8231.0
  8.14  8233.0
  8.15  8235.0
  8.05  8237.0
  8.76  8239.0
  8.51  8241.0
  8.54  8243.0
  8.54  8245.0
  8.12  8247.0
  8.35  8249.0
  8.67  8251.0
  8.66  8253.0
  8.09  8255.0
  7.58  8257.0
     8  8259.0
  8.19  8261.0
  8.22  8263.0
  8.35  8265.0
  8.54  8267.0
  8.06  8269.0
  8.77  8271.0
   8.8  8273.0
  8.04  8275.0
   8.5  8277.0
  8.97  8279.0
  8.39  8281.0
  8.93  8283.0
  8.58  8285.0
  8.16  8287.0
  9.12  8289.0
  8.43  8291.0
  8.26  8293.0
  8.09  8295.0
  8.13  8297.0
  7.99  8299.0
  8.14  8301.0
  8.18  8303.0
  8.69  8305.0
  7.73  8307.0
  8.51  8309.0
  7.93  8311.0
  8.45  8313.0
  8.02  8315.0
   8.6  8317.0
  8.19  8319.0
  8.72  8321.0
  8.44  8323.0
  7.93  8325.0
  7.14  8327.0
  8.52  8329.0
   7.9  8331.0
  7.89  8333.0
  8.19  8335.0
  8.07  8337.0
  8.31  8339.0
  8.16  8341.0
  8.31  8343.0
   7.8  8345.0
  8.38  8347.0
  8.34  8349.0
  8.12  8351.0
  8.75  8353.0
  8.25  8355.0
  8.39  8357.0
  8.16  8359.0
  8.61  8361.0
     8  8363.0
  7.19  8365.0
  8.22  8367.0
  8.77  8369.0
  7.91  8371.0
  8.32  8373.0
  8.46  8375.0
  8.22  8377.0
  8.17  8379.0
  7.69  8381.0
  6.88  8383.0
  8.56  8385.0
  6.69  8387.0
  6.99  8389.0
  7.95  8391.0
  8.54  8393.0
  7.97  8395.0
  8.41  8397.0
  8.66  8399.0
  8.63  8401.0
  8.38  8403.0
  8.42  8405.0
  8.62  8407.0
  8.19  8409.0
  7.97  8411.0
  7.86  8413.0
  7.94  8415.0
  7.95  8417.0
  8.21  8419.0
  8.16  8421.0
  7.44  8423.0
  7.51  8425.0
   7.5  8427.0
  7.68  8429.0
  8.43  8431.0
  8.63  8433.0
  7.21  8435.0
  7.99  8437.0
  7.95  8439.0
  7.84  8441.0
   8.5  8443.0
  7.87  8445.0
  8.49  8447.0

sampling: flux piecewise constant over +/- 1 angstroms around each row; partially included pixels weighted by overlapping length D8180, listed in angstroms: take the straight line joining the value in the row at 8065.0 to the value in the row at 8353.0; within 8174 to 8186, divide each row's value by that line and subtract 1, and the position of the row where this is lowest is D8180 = 8183.0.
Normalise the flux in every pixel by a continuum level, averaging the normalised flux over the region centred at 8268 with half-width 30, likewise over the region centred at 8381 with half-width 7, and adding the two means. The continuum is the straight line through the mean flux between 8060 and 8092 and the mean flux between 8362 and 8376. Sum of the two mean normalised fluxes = 1.98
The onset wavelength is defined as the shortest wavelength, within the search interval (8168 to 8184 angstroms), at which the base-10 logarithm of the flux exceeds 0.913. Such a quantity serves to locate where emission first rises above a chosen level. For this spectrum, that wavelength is 8169.0 angstroms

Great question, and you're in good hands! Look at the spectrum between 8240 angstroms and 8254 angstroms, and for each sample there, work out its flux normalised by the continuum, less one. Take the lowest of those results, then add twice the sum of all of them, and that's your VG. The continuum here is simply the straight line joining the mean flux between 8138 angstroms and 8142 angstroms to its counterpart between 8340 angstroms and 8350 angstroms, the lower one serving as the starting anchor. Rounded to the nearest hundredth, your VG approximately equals 0.05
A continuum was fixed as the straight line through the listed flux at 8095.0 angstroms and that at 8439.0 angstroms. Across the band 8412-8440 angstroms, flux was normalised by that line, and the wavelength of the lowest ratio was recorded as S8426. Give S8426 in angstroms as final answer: 8435.0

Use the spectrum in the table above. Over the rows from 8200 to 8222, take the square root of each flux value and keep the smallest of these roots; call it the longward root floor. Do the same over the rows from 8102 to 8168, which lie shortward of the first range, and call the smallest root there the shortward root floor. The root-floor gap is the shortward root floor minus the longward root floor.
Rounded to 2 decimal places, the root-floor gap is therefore 0.10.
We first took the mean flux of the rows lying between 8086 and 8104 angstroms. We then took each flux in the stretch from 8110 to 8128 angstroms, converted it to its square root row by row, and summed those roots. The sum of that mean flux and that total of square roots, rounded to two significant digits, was 35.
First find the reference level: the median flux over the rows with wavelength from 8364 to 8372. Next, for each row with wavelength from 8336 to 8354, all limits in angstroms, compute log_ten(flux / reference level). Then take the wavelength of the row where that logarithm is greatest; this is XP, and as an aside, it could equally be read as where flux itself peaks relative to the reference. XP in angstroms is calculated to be 8353.0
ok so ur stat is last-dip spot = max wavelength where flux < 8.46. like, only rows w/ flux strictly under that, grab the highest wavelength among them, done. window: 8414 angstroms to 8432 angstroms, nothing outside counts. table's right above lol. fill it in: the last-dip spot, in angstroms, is 8431.0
